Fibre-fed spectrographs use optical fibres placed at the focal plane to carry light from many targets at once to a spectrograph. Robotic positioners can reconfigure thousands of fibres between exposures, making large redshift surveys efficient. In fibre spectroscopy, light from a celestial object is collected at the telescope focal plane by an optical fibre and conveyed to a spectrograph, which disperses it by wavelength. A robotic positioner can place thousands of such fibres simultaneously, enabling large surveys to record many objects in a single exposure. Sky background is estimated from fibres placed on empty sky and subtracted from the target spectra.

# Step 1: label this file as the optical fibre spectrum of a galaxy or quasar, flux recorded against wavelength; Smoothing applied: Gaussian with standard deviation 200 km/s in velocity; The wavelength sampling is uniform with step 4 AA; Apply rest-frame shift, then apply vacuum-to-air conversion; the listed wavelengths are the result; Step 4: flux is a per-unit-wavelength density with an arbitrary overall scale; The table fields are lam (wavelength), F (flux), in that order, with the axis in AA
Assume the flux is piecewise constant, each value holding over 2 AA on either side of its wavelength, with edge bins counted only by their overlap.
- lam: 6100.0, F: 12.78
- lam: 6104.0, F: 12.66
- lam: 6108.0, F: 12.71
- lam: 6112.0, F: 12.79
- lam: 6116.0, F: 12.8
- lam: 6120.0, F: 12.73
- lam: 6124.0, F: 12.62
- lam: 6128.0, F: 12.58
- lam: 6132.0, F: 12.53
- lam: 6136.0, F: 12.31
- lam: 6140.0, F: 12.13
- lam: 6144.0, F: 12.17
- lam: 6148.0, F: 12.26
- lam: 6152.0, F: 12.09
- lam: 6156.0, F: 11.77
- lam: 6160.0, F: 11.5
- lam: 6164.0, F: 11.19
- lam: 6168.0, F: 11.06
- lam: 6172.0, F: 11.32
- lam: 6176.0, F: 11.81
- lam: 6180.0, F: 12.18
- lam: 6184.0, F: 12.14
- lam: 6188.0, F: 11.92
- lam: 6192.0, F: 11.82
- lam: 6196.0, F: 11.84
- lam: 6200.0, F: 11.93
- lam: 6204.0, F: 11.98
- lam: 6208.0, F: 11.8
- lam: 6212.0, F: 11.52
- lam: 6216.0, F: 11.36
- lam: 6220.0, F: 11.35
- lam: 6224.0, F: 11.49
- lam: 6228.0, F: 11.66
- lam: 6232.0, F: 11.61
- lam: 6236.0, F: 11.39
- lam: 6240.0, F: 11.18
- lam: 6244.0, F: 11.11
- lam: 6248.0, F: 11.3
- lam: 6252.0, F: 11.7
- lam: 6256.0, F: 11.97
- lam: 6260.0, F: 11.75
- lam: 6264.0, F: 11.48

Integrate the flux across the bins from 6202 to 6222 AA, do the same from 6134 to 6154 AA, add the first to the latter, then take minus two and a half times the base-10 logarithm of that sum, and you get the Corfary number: -6.69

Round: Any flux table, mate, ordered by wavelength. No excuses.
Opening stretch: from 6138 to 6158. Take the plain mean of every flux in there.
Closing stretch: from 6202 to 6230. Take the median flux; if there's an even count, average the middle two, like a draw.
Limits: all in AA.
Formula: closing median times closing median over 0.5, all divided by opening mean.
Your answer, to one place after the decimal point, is 22.0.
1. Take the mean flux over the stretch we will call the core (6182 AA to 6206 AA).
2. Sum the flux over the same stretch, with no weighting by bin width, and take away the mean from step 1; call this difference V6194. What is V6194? 59.7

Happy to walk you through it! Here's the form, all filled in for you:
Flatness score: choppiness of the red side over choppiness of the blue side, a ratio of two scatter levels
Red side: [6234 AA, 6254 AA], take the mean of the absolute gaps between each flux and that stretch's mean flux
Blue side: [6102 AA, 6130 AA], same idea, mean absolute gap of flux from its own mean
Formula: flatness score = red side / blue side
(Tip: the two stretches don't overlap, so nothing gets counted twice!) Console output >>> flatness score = 2.5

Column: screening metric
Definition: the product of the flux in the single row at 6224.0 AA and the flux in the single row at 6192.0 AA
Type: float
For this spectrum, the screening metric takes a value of 136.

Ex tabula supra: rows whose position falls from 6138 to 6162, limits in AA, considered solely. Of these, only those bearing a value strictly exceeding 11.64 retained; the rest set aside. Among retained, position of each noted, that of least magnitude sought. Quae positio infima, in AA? 6140.0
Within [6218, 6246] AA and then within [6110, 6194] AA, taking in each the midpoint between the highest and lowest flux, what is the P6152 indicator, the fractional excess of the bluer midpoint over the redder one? 0.048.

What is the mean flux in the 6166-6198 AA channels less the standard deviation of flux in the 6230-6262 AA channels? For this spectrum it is 11.5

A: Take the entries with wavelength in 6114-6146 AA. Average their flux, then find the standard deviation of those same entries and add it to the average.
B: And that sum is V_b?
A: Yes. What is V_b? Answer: 12.7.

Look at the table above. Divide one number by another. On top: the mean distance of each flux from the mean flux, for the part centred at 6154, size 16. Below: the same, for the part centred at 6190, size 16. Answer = 2.6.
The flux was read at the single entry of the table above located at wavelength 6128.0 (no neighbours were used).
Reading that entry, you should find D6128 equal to 12.58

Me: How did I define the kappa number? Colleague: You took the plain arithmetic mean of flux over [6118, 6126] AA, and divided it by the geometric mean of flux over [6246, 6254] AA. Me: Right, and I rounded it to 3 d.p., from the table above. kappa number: 1.102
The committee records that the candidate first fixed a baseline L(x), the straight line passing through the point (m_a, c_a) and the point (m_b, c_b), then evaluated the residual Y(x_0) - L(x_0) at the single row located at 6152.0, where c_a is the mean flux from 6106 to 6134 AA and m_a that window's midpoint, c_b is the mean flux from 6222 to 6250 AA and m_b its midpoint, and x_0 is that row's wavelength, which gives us -0.23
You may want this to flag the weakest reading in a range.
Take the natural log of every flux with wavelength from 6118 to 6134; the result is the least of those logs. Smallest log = 2.53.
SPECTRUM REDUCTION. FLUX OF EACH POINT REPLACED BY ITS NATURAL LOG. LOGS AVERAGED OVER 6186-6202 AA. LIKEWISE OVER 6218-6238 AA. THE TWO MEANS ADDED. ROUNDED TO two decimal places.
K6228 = 4.92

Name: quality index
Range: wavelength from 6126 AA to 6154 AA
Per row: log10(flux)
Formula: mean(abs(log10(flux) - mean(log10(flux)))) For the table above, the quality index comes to 0.0054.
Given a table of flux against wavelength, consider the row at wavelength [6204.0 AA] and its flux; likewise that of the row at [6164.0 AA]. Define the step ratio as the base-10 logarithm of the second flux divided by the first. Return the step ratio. -0.030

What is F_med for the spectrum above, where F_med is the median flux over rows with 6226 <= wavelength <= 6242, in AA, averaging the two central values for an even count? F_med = 11.5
